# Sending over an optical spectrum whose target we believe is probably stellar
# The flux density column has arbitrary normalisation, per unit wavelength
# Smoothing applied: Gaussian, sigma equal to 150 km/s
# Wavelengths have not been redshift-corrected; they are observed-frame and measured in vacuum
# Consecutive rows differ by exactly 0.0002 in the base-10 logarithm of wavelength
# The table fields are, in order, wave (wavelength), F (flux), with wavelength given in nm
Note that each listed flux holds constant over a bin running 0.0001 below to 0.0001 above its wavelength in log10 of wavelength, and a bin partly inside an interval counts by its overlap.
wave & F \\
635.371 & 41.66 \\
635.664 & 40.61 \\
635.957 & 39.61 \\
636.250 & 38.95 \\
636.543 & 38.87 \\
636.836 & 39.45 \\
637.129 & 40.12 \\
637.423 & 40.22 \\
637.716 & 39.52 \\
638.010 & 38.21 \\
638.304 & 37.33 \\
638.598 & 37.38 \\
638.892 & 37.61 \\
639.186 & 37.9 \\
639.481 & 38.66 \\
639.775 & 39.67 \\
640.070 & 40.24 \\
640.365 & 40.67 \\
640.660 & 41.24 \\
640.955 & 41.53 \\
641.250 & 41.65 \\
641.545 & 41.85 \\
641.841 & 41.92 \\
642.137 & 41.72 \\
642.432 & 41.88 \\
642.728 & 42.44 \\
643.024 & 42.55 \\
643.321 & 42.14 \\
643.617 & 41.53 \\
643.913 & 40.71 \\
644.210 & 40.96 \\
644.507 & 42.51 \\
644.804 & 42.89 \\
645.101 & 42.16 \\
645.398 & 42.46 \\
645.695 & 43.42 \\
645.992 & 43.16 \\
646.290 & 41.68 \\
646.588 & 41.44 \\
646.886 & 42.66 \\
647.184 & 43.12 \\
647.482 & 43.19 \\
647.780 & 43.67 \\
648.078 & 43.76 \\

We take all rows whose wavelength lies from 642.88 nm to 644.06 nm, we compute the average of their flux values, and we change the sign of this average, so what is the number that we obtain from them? -41.7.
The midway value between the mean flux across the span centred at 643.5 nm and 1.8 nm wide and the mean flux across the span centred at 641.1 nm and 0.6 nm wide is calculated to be 41.7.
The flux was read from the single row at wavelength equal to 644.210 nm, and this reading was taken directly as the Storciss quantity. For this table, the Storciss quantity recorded 40.96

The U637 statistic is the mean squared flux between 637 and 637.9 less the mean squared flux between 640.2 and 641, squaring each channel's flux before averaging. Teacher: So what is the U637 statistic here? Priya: -97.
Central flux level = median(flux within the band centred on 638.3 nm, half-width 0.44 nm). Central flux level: 37.4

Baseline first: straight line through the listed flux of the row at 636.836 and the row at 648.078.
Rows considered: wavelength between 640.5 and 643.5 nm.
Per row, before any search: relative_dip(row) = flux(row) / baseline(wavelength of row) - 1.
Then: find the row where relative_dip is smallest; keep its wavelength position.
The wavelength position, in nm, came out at 643.321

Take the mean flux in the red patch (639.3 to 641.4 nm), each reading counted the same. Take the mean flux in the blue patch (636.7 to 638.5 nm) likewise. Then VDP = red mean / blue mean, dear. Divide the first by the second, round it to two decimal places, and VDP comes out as 1.04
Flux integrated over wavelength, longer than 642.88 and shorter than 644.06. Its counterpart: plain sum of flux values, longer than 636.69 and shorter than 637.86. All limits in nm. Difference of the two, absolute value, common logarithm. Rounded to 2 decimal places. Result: 2.04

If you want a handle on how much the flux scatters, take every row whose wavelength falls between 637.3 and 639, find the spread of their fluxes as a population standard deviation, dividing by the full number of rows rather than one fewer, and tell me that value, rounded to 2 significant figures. 1.1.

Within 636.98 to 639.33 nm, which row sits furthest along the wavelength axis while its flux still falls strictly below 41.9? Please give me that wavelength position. 639.186 nm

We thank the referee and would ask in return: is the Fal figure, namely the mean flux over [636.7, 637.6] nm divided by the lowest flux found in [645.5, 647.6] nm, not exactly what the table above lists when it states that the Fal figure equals 0.964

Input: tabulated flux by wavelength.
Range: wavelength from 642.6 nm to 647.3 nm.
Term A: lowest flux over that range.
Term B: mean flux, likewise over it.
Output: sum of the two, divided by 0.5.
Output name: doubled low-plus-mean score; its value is 166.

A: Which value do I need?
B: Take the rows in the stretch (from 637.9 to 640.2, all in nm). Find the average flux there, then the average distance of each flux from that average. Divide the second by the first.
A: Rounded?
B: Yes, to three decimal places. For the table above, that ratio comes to 0.022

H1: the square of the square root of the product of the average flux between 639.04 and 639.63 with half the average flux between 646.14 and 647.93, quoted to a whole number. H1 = 816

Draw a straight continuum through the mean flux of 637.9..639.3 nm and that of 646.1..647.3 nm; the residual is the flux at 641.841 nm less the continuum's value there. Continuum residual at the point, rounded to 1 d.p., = 2.4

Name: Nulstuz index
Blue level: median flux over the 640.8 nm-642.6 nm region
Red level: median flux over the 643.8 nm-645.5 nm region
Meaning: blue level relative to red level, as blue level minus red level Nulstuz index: -0.5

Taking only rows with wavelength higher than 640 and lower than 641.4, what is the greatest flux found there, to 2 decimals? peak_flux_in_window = 41.65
